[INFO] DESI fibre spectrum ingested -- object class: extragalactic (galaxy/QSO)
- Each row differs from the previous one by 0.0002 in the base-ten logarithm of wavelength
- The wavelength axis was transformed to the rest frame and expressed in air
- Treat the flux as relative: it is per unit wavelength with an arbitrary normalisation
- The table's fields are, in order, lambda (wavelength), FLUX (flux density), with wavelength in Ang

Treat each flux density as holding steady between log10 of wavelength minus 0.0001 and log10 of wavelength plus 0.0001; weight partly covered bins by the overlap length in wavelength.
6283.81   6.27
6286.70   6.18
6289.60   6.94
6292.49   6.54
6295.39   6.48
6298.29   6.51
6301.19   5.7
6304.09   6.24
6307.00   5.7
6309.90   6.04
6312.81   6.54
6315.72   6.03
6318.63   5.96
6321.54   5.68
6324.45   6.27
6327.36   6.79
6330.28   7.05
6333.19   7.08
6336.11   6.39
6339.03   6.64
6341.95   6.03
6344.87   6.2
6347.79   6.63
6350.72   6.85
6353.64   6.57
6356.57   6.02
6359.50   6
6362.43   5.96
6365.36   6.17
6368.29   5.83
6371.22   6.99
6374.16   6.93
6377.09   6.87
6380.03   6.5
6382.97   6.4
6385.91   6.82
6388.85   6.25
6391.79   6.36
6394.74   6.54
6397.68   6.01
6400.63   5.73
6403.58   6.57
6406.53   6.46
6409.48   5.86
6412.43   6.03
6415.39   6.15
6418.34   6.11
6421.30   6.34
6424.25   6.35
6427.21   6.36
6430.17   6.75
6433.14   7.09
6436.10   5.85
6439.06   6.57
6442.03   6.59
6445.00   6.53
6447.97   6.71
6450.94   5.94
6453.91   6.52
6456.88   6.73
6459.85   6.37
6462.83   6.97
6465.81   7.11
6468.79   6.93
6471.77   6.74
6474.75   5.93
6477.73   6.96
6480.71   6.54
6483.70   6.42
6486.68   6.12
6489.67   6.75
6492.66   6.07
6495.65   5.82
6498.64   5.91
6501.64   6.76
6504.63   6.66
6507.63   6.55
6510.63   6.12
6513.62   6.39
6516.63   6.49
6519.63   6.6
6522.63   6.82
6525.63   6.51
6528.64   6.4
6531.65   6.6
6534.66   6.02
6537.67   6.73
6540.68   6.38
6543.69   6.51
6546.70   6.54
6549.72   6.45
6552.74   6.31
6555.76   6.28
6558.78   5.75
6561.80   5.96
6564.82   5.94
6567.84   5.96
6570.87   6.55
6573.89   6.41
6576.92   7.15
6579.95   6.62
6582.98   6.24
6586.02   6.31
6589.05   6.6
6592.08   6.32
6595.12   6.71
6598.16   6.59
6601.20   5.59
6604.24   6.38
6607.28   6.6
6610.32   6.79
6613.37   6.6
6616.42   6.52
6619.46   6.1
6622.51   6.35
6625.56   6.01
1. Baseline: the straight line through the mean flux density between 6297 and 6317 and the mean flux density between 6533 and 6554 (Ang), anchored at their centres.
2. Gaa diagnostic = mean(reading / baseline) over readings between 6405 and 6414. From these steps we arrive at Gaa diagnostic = 0.980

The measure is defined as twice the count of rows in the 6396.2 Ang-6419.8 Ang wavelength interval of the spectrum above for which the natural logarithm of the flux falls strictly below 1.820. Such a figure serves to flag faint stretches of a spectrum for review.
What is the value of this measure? 12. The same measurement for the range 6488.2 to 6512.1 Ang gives 8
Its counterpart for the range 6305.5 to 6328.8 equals 10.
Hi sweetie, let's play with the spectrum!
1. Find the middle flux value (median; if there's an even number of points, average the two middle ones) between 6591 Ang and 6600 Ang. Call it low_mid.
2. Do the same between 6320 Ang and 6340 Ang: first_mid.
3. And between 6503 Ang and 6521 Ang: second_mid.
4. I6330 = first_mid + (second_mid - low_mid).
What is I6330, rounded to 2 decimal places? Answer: 6.57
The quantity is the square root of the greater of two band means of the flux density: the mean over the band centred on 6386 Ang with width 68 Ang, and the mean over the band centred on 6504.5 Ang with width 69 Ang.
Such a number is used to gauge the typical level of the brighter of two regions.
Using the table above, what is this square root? 2.54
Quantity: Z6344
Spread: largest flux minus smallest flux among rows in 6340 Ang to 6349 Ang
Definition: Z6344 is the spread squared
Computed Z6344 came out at 0.36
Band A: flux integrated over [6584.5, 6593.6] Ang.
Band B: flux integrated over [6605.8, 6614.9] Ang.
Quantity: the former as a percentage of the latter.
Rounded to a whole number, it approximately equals 96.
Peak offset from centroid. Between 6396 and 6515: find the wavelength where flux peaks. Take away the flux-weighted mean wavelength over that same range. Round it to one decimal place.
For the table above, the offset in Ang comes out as 10.0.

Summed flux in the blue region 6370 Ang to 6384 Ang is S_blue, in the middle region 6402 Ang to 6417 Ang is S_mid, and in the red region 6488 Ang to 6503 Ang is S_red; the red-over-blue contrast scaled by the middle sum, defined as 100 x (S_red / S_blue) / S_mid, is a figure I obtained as 2.99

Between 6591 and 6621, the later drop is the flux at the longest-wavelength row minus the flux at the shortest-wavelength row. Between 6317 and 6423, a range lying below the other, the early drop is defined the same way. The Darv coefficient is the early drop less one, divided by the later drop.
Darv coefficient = 2.8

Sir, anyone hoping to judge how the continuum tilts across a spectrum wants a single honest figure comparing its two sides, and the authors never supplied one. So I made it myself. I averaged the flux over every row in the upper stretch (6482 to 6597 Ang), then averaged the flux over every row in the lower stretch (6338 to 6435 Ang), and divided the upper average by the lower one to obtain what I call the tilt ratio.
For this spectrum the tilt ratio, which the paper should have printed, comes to 1.00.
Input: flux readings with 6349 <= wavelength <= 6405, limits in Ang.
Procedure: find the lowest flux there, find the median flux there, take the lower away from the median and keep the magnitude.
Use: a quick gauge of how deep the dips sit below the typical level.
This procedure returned 0.67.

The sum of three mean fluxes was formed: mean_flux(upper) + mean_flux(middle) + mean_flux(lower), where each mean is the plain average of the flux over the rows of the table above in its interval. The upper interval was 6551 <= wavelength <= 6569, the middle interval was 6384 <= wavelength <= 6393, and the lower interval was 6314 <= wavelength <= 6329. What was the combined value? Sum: 18.7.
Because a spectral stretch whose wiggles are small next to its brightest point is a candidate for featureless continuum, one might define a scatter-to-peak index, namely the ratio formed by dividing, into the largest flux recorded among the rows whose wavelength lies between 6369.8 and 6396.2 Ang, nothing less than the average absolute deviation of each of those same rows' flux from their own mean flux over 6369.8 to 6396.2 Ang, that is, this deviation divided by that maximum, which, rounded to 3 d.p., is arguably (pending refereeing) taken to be 0.035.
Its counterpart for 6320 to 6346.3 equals 0.054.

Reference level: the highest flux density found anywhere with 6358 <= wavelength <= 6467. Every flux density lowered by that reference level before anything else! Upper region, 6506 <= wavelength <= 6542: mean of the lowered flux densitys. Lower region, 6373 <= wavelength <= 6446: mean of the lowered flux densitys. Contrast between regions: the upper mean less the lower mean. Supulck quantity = 0.07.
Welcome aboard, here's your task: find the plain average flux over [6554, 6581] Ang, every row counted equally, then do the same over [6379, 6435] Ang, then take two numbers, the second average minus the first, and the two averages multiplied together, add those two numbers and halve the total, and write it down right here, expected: 20.0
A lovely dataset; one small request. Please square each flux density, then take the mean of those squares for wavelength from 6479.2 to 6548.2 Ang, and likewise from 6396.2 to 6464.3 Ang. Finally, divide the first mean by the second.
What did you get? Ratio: 1.01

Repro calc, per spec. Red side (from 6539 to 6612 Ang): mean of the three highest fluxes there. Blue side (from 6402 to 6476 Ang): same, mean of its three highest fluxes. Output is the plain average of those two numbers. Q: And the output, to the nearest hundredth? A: 6.97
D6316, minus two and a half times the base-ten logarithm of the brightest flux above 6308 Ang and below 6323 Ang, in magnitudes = -2.04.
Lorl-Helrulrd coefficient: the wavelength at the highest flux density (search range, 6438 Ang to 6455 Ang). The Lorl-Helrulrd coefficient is 6447.97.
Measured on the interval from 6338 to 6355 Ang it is 6350.72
